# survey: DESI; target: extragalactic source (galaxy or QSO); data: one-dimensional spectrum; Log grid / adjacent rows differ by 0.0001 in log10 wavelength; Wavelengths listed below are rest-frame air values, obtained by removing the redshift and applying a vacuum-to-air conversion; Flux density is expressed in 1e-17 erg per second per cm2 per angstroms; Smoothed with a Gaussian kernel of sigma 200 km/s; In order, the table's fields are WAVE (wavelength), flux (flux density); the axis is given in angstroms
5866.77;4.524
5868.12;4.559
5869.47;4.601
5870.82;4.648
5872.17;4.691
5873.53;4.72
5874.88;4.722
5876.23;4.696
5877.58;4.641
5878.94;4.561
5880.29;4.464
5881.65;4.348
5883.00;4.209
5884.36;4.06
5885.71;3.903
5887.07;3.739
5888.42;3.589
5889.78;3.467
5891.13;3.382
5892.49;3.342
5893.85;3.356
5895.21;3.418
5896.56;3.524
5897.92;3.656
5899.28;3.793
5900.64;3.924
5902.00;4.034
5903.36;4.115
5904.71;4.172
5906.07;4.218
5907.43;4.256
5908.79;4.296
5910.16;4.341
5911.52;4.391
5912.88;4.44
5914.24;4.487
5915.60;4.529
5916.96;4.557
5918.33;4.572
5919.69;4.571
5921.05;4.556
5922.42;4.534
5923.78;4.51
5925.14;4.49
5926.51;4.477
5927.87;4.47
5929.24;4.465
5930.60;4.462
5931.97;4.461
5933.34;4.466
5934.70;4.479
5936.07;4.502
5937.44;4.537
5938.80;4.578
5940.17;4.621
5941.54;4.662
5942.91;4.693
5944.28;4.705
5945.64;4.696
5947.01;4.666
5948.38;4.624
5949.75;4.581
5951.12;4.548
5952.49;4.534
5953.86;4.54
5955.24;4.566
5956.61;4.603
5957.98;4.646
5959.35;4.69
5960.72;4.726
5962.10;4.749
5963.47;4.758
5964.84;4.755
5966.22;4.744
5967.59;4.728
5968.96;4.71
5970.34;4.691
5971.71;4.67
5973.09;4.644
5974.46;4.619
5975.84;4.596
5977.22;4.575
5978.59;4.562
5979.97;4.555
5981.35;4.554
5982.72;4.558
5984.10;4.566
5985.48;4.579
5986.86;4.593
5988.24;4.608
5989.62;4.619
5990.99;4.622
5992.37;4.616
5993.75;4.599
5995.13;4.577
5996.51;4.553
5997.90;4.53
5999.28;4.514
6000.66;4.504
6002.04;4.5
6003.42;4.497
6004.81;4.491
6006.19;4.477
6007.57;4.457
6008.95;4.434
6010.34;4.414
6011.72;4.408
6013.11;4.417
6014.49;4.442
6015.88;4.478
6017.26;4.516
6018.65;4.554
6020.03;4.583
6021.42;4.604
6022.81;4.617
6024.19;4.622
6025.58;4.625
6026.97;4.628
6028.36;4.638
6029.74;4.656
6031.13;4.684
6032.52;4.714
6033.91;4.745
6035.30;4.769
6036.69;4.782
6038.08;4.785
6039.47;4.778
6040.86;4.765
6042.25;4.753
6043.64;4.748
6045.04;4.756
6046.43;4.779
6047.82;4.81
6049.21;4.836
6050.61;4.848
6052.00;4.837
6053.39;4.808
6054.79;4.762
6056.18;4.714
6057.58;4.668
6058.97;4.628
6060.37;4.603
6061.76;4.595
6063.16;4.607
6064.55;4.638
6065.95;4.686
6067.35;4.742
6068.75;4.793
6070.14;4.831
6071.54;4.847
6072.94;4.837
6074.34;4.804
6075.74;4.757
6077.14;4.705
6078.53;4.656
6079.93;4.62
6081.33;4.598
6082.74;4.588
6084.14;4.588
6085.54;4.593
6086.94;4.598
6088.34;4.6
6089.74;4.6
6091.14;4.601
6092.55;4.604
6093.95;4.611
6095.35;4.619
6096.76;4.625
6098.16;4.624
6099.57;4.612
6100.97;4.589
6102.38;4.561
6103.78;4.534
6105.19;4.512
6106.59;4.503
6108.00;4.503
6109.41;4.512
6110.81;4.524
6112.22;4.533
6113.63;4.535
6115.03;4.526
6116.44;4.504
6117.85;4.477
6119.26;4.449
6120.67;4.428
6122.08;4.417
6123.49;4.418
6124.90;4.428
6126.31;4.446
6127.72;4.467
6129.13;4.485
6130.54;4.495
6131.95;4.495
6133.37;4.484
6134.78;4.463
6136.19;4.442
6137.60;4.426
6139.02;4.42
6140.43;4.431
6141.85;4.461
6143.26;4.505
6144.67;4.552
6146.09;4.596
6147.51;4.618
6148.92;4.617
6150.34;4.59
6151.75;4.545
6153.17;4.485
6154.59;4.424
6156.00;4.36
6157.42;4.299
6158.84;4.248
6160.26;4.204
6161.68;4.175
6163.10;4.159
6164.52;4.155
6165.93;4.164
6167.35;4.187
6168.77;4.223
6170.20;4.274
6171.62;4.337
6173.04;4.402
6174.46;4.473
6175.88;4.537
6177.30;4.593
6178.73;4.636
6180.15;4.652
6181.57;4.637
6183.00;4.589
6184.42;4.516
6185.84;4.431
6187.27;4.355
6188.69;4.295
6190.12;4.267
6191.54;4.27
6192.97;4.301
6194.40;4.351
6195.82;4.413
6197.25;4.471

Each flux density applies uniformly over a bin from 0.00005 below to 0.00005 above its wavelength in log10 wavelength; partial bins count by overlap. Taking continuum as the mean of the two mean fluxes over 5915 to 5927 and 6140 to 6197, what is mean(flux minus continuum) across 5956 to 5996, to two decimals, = 0.17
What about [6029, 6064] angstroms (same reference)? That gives 0.27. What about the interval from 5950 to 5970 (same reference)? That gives 0.19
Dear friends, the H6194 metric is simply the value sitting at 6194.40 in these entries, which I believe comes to 4.351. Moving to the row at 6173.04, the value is 4.402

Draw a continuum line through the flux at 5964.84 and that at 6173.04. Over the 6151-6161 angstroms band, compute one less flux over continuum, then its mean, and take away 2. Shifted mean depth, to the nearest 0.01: -1.99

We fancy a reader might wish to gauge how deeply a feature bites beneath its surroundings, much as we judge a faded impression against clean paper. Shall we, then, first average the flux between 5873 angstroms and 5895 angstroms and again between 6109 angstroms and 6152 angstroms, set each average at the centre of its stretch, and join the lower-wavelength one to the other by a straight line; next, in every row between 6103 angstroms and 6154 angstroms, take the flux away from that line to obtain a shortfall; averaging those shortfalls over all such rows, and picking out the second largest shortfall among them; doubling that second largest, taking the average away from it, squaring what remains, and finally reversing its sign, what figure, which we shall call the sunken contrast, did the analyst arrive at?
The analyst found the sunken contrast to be 0.0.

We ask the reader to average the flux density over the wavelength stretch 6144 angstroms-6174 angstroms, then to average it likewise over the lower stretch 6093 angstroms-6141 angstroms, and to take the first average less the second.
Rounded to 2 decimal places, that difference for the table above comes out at -0.14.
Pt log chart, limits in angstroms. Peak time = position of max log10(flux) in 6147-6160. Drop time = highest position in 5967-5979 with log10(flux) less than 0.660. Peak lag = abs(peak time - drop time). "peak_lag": 168.9 angstroms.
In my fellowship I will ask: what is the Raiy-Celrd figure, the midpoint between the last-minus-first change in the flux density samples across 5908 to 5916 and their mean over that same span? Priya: 2.32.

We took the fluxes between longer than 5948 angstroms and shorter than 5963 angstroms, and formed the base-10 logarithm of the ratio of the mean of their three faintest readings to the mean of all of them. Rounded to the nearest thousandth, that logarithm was -0.007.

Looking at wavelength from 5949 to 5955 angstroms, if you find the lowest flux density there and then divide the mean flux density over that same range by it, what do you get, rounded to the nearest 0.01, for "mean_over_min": 1.00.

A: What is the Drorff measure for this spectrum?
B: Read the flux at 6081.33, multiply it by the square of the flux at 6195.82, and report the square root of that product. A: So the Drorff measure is 9.5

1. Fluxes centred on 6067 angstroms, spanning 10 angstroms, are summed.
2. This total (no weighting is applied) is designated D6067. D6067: 33.1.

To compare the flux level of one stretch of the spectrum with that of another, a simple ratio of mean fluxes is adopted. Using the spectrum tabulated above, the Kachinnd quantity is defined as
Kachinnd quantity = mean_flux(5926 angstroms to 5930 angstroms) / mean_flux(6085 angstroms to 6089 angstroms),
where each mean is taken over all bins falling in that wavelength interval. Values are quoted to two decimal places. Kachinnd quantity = 0.97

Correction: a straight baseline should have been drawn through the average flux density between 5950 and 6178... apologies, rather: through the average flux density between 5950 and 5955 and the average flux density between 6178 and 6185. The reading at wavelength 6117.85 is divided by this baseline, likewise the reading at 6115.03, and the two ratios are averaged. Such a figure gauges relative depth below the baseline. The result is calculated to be 0.98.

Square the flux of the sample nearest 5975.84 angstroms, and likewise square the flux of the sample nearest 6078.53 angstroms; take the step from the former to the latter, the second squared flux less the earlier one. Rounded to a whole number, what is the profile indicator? 1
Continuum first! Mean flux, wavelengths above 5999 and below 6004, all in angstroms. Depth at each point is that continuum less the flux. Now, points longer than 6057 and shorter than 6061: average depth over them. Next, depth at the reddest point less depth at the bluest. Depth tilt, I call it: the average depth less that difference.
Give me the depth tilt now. -0.19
